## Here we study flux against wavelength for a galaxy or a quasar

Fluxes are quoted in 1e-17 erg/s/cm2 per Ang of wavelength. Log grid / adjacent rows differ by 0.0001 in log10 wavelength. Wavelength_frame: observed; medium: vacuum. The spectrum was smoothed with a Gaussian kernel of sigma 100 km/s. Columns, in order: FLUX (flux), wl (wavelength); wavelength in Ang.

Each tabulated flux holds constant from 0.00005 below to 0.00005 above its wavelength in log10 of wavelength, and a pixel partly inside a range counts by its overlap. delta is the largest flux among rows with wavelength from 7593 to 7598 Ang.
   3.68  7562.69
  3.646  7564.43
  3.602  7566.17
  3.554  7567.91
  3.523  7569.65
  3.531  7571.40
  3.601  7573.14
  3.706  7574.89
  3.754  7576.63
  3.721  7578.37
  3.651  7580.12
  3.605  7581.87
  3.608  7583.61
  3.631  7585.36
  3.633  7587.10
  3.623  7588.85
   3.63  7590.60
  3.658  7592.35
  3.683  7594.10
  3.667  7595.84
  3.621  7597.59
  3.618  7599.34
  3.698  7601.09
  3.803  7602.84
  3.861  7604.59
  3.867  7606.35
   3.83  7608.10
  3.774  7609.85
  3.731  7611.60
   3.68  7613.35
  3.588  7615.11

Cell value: 3.683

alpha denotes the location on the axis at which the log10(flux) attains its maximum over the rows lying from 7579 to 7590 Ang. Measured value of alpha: 7580.12 Ang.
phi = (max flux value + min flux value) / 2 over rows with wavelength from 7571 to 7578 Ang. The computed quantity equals 3.64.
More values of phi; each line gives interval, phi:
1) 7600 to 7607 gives 3.78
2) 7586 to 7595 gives 3.65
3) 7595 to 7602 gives 3.66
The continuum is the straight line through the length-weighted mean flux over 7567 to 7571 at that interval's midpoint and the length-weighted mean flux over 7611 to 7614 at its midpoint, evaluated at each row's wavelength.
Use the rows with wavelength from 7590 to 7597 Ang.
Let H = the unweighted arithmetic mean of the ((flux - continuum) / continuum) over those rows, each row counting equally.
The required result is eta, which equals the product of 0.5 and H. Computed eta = 0.0037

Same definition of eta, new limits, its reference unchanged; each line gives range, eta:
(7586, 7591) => 0.0019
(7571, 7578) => 0.0128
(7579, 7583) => 0.0061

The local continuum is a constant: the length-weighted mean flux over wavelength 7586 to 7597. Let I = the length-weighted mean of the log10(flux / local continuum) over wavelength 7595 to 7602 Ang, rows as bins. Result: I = 0.000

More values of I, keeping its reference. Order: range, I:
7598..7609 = 0.014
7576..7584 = 0.002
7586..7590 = -0.003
